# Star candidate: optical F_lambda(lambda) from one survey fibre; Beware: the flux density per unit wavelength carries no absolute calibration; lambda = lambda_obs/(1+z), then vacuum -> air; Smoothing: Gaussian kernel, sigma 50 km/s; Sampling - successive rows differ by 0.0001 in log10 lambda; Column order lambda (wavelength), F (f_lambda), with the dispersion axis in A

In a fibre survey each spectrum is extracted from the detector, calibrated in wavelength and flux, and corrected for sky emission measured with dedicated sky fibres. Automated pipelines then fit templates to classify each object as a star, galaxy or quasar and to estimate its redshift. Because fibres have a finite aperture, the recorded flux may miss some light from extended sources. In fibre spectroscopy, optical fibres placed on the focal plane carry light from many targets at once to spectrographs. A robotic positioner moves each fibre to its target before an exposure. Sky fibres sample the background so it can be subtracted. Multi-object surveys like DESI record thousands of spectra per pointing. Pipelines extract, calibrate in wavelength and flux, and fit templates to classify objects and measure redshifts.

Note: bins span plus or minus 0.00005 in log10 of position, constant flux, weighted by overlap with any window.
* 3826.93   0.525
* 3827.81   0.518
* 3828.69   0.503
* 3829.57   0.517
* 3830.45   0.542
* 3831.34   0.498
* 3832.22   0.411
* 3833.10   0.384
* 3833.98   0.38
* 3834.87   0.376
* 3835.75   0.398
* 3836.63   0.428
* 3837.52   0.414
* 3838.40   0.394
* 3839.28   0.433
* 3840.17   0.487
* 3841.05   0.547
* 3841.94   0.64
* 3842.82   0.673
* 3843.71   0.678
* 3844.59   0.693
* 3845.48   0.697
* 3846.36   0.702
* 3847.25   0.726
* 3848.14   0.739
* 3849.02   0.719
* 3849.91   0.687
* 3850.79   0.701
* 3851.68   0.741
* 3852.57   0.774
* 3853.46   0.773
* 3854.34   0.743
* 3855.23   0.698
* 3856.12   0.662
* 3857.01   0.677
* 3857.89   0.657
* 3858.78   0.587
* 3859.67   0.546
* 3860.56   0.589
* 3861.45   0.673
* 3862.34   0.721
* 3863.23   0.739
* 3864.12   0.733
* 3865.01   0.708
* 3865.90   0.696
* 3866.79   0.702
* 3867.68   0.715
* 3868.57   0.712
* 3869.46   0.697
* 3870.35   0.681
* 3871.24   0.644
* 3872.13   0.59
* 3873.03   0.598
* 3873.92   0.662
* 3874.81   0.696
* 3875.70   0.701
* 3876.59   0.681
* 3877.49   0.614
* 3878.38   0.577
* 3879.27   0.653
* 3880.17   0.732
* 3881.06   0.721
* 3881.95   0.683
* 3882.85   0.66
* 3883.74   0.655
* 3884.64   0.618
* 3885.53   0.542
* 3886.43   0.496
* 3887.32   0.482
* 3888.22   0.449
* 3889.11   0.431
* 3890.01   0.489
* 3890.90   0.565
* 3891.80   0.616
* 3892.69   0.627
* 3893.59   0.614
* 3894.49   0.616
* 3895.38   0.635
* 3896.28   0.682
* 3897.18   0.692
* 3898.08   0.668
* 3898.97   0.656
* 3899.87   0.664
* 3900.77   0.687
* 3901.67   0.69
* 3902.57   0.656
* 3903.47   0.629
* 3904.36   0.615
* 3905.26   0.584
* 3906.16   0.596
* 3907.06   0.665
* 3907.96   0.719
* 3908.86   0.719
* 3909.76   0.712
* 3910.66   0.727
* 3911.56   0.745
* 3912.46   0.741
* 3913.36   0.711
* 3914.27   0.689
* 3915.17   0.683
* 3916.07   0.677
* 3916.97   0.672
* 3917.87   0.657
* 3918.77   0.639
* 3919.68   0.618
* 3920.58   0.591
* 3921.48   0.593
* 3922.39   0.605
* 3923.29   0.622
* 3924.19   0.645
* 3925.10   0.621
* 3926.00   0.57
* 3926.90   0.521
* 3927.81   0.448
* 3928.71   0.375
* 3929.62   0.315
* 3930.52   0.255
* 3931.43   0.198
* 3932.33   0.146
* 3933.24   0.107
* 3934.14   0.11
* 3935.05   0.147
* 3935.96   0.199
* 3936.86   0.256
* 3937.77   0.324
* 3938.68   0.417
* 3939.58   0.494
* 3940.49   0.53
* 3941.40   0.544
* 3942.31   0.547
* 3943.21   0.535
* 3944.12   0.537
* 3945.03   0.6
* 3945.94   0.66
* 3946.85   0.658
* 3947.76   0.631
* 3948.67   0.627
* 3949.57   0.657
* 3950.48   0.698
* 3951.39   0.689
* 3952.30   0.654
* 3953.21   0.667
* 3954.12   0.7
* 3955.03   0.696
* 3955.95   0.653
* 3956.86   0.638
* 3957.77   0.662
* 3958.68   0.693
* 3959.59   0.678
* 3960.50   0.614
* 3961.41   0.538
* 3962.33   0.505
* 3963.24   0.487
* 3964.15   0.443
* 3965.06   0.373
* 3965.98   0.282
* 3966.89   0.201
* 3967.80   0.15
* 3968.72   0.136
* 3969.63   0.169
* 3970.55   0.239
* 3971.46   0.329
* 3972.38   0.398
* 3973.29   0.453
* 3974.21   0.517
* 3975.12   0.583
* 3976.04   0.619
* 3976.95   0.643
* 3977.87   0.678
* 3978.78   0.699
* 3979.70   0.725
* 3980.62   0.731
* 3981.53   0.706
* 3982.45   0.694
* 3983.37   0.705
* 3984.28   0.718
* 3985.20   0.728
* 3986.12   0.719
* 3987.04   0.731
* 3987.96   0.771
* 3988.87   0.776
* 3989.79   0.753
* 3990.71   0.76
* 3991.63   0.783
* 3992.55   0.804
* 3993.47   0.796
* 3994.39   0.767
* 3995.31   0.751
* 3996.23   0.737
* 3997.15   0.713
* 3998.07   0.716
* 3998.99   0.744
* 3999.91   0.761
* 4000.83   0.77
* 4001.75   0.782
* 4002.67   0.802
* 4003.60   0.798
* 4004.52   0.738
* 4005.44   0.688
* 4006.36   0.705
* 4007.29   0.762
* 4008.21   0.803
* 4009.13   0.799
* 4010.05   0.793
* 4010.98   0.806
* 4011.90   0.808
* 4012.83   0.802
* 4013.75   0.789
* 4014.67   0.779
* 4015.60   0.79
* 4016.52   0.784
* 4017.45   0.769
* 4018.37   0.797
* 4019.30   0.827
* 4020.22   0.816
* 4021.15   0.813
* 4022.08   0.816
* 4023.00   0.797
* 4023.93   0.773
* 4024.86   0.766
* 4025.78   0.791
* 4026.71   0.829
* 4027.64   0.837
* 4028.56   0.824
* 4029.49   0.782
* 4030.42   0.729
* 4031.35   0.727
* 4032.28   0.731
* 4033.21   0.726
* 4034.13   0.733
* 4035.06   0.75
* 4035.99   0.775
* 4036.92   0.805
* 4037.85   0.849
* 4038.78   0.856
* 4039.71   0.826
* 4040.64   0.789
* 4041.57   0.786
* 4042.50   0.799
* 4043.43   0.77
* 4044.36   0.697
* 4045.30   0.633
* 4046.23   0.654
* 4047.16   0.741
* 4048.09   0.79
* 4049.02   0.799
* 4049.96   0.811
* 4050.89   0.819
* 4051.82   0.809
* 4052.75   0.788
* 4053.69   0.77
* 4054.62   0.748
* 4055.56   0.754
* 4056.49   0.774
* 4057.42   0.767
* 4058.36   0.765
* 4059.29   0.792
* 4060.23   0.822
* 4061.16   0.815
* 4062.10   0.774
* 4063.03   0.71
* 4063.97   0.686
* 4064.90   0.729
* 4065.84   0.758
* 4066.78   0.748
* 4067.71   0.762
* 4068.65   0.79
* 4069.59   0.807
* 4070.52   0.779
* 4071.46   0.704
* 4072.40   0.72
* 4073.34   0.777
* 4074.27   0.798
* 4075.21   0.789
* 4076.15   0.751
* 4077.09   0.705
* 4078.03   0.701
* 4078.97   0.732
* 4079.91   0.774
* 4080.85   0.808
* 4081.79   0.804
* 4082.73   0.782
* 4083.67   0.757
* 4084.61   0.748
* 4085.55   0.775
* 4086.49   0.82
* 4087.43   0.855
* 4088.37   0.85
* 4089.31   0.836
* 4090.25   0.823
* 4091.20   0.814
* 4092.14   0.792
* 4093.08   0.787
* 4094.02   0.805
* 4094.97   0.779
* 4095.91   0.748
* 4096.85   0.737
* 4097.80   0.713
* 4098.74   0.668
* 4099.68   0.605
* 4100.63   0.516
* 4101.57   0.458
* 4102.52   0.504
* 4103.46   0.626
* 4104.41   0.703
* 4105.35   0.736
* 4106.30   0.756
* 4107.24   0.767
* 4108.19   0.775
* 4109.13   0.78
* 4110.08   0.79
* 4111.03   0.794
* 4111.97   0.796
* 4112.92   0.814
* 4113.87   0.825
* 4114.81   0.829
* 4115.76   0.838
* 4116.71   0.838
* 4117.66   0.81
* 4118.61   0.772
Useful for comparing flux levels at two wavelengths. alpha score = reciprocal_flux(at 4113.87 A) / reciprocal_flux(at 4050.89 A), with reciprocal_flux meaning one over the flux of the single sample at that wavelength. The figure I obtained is 0.99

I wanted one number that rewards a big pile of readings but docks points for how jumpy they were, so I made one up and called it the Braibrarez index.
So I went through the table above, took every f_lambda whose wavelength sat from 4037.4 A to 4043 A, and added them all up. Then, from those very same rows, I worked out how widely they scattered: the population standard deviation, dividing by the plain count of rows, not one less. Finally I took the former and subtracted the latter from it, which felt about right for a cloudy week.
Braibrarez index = 4.9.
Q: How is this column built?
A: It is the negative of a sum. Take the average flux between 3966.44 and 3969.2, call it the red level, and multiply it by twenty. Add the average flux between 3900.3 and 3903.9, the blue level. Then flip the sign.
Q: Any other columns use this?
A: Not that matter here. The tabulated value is -3.9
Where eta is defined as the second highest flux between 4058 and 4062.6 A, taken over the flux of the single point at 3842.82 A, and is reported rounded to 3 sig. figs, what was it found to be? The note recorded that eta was 1.21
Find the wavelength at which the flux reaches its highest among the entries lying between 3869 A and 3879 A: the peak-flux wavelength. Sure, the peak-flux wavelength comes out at 3875.70 A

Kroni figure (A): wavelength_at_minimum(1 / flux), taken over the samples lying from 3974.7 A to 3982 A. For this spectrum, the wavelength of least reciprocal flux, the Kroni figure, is 3980.62 A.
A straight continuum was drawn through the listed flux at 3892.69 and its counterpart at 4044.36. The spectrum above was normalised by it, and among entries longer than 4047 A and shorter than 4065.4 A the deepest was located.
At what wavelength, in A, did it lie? 4063.97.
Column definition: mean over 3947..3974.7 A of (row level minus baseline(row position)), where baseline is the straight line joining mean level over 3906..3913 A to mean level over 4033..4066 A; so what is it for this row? -0.22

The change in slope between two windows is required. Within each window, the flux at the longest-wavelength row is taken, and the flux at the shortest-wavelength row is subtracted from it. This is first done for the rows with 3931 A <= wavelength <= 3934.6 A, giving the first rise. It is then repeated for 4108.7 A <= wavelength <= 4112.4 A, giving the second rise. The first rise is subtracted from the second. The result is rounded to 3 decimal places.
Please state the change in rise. 0.104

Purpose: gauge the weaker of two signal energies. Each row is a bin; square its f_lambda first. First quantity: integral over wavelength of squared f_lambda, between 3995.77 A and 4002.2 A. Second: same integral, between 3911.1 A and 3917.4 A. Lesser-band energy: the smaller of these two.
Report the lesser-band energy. 3.1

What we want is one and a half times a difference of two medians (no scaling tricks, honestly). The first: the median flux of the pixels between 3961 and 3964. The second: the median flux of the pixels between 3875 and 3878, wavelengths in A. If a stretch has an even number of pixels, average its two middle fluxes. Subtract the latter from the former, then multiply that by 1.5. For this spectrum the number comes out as -0.3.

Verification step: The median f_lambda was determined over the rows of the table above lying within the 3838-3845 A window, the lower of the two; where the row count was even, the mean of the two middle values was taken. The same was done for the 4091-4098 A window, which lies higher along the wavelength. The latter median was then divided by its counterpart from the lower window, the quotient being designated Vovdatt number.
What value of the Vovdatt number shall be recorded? 1.32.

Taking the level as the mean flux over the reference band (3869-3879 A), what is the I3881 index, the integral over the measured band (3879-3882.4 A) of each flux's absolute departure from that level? 0.17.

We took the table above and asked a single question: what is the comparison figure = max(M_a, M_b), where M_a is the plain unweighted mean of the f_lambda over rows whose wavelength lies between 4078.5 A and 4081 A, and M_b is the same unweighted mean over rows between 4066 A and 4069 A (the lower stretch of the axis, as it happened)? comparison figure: 0.77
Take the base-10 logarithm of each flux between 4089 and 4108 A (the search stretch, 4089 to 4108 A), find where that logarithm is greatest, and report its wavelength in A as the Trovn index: 4089.31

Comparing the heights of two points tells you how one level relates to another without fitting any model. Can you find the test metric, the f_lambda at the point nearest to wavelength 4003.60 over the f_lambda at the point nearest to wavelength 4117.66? 0.99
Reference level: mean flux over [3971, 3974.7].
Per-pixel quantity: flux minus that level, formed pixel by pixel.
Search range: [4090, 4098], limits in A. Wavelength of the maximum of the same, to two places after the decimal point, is 4090.25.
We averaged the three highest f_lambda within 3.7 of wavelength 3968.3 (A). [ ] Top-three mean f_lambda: 0.33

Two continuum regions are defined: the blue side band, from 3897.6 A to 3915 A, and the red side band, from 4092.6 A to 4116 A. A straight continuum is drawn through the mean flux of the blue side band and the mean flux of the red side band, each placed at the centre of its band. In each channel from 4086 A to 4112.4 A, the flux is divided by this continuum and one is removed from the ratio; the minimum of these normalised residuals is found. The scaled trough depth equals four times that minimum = -1.5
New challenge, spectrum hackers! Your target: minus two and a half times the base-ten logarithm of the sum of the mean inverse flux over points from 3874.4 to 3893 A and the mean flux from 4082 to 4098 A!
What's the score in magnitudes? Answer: -0.99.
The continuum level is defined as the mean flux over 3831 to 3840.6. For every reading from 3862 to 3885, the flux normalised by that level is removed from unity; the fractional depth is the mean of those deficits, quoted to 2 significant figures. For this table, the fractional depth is -0.62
